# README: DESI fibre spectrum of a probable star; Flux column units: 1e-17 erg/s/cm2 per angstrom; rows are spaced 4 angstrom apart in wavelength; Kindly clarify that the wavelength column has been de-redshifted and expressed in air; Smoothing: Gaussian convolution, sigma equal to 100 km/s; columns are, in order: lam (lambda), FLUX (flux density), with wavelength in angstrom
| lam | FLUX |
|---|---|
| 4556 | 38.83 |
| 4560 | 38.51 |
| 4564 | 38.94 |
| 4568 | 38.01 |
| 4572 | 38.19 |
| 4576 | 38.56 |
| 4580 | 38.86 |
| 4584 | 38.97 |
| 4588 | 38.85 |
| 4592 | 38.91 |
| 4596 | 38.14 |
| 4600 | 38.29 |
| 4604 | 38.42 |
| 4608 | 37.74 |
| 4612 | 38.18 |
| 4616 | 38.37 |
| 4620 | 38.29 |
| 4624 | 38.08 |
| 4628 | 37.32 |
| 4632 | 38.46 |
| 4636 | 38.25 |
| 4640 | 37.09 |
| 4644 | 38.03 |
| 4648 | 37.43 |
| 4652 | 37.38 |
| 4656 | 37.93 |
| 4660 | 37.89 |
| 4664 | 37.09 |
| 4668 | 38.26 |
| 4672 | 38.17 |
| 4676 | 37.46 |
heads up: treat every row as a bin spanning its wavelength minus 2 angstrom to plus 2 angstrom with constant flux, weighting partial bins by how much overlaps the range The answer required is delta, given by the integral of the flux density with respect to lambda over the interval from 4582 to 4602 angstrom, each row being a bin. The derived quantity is 773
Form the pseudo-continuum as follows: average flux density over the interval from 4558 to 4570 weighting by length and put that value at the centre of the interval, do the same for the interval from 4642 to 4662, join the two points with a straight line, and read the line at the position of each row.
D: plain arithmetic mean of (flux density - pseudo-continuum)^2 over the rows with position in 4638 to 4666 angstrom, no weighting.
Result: 0.18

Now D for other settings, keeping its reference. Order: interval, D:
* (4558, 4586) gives 0.17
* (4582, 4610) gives 0.20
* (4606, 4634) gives 0.15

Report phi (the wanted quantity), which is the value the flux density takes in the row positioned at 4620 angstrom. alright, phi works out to 38.29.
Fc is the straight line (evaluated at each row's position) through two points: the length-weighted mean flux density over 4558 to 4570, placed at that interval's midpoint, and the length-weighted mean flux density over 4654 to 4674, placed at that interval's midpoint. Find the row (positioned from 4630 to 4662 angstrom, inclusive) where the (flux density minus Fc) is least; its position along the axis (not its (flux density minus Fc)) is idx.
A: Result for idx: 4640 angstrom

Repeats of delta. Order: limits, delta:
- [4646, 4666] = 751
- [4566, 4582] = 614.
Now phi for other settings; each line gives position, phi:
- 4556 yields 38.83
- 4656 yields 37.93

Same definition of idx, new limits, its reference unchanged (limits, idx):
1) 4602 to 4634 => 4628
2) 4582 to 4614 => 4608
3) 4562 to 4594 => 4568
